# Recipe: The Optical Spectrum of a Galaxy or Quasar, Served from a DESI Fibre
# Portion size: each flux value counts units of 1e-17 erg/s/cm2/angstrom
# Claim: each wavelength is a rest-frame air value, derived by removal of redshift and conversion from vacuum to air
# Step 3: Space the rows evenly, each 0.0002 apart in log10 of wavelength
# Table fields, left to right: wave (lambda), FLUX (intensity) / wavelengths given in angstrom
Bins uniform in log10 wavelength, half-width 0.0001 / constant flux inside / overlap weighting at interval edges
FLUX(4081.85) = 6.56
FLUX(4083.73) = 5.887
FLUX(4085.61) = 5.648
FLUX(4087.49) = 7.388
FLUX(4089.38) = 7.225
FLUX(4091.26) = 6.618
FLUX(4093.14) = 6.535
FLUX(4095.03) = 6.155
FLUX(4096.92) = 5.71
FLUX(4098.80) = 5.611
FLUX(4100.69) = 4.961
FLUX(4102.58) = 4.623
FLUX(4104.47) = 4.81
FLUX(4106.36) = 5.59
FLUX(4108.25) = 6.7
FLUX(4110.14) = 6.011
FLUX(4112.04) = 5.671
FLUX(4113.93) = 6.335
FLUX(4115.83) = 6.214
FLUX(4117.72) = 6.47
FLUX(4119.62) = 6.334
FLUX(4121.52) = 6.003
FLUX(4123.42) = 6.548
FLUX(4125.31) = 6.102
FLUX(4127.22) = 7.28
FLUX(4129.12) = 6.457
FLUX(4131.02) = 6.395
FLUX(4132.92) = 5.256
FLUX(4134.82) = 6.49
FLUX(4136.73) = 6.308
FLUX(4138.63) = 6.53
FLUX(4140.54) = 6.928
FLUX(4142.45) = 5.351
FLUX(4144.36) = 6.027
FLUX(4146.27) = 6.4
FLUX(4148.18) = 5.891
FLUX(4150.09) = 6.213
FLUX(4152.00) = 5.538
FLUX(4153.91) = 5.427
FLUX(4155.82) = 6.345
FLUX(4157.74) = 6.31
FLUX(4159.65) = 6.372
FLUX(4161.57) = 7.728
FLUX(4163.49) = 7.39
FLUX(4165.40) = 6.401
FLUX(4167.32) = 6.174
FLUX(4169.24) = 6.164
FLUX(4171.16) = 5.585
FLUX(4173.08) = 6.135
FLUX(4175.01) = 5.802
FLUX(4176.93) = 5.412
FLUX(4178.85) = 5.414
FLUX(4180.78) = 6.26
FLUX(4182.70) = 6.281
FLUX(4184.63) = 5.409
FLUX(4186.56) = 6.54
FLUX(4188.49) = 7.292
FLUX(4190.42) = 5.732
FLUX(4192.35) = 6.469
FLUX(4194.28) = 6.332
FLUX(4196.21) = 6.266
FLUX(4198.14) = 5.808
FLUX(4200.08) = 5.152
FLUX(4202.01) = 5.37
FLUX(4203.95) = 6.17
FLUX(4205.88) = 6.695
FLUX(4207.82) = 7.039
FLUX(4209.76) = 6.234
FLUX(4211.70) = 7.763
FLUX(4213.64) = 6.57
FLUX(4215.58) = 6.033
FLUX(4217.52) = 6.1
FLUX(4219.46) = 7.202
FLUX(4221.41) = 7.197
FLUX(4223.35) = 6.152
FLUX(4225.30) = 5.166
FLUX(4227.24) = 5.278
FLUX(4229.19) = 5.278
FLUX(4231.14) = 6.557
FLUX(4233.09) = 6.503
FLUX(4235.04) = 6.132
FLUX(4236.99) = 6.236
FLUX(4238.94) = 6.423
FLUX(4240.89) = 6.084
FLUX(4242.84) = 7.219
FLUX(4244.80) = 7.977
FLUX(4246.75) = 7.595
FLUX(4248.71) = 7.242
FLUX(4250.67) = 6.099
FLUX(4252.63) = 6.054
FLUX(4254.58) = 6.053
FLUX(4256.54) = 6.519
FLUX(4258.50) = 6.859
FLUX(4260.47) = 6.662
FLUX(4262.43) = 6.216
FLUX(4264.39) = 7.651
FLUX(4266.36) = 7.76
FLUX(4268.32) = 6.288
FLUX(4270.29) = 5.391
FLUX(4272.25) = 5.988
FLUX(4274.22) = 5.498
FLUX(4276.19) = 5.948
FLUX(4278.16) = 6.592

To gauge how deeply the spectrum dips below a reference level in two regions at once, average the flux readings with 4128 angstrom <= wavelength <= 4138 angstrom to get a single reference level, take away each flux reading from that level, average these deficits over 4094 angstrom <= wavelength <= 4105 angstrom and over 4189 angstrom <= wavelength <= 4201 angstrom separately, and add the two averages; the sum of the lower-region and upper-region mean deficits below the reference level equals 1.1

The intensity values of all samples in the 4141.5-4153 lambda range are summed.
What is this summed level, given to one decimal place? 35.4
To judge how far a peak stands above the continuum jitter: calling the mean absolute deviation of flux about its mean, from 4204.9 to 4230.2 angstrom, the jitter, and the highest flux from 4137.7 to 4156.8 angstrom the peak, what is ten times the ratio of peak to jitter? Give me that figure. 105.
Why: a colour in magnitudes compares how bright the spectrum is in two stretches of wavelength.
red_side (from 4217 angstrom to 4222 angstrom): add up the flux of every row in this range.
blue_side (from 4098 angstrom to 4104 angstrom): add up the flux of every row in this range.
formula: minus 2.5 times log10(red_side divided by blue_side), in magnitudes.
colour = -0.33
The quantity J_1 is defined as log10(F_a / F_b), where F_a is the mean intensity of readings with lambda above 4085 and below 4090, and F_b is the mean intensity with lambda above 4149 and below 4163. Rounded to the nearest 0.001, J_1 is 0.032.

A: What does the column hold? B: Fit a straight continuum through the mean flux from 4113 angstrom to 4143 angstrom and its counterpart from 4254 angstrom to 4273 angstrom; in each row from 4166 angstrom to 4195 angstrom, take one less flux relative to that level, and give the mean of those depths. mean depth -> 0.05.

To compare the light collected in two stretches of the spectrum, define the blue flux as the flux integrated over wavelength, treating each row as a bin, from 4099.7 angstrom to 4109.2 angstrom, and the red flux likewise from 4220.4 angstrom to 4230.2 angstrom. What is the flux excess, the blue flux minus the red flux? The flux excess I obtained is -6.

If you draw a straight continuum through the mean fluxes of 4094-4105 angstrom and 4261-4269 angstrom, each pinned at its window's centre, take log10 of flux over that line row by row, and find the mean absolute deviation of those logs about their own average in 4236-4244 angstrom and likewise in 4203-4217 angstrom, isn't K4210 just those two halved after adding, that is 0.026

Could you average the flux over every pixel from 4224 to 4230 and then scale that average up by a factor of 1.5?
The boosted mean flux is 7.9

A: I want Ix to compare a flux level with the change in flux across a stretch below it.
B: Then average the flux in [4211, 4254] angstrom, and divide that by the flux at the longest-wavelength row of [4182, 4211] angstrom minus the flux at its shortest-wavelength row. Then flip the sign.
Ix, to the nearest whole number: 138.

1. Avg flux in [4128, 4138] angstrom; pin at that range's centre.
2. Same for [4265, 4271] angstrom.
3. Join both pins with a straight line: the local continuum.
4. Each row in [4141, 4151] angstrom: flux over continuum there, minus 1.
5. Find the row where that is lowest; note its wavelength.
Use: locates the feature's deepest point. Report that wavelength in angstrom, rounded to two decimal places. 4142.45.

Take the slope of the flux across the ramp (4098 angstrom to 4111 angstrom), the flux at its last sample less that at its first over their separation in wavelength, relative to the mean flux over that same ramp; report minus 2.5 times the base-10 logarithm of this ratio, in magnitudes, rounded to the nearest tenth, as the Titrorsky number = 5.5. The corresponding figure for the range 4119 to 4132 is 7.7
